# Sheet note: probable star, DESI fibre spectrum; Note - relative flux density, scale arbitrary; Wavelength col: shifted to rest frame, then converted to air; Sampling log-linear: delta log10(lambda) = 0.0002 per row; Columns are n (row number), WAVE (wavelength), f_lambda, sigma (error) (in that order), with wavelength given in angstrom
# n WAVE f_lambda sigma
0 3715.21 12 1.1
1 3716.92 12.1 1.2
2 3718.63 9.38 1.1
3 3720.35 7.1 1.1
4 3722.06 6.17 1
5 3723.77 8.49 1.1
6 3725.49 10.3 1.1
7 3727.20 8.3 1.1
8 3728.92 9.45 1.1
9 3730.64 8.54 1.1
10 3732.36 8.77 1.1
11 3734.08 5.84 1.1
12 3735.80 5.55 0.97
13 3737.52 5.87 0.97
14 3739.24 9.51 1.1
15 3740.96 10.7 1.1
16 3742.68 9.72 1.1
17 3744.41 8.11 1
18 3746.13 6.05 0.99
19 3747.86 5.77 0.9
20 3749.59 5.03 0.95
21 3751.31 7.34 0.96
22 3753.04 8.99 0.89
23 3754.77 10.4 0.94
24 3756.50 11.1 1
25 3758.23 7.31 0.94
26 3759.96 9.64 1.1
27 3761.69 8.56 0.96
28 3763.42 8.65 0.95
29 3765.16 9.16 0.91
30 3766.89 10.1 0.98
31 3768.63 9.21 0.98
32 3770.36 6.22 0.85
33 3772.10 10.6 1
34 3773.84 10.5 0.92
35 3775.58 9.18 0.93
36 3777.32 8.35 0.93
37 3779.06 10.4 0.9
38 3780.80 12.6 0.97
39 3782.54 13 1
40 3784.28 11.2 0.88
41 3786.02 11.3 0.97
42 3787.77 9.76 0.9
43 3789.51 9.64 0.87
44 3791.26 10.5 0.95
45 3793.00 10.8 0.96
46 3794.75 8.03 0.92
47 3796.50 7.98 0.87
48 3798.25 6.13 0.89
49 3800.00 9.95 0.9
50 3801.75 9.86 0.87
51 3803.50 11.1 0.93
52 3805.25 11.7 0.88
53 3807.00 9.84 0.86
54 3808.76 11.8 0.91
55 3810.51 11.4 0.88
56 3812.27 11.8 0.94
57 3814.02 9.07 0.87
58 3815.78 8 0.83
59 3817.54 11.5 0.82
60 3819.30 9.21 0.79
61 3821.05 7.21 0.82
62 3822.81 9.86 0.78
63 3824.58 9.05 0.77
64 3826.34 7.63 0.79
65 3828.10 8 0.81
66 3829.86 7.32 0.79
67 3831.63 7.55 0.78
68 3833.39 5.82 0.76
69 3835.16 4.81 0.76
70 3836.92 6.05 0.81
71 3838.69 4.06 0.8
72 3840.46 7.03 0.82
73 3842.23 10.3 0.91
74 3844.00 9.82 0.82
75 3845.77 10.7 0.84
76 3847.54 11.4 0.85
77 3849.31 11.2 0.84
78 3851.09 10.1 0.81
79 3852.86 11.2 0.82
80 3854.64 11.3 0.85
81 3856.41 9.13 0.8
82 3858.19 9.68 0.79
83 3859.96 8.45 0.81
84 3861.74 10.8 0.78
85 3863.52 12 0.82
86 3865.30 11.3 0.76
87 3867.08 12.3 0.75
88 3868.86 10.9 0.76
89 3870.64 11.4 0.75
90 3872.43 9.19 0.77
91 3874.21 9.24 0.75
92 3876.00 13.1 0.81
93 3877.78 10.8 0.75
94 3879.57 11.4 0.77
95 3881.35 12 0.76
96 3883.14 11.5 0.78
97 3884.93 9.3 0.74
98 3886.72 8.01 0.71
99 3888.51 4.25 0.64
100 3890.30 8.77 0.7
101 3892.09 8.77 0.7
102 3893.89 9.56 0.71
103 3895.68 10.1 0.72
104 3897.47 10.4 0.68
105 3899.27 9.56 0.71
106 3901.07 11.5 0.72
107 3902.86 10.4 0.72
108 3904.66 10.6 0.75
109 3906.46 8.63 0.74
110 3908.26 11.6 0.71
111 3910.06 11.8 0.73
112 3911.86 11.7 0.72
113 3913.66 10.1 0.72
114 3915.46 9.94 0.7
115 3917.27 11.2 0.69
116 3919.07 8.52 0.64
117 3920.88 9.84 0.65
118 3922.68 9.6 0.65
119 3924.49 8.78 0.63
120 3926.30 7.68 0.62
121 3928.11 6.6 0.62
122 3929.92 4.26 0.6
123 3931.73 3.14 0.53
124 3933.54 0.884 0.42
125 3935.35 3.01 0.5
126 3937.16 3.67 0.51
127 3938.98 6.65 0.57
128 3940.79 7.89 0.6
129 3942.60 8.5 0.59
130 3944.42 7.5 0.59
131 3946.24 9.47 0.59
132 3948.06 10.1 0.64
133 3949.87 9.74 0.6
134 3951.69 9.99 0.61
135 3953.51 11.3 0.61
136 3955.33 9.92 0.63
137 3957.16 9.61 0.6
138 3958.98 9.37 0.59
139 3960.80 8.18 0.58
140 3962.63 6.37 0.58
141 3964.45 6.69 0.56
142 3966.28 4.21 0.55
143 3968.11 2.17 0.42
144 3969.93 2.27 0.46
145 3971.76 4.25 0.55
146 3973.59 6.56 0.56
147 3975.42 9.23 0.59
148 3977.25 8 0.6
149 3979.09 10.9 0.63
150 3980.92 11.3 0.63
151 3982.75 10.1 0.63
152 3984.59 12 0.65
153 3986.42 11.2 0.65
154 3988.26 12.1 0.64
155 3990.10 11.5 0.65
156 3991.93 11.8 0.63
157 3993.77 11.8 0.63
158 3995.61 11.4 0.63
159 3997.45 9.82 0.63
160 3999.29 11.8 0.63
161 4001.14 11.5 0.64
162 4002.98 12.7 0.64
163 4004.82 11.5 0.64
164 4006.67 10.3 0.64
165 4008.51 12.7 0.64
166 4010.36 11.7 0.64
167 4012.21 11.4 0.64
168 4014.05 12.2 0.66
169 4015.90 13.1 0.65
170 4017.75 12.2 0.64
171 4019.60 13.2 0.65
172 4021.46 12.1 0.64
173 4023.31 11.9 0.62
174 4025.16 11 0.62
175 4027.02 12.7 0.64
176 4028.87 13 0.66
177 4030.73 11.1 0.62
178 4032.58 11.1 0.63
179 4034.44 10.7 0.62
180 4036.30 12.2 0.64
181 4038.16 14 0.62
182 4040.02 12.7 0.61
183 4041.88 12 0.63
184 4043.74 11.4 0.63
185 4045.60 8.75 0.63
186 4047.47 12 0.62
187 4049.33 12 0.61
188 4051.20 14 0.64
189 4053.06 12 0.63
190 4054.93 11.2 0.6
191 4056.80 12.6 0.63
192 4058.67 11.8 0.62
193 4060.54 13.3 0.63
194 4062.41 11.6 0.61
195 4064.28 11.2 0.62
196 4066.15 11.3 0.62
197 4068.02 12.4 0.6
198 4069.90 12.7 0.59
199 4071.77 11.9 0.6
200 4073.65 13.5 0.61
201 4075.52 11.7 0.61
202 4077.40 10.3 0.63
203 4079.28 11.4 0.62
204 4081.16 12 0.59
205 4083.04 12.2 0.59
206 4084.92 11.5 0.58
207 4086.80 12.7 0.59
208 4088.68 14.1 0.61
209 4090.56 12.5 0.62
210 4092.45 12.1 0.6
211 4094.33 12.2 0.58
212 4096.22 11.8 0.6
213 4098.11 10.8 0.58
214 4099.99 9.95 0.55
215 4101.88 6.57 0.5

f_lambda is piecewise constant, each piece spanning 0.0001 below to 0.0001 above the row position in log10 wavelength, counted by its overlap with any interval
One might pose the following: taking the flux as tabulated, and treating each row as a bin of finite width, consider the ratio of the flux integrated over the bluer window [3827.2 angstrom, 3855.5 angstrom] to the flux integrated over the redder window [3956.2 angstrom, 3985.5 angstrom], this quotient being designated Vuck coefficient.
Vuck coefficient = 1.09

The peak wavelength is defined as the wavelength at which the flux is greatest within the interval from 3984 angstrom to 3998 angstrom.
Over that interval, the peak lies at 3988.26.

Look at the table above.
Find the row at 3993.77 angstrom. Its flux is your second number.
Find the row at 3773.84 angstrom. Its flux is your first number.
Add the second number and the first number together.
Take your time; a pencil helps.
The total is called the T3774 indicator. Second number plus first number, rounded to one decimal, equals 22.3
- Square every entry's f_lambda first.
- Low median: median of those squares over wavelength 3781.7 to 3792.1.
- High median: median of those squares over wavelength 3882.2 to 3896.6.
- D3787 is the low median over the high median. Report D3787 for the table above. 1.4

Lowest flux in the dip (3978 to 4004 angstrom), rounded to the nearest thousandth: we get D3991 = 9.820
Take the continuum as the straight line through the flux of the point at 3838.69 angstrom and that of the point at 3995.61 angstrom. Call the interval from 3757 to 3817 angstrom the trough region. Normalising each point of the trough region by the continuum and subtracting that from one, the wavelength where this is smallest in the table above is 3759.96 angstrom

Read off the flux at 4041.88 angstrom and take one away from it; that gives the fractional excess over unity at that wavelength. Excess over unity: 11.0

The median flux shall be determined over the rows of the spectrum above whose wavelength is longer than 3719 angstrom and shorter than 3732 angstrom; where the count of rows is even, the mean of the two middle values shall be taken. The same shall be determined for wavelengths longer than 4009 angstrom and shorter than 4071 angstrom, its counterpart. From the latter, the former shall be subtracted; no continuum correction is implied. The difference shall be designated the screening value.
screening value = 3.5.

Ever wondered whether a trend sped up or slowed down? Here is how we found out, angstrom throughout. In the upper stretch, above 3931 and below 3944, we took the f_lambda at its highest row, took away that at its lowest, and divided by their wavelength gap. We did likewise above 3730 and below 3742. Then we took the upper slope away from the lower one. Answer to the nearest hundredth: -0.28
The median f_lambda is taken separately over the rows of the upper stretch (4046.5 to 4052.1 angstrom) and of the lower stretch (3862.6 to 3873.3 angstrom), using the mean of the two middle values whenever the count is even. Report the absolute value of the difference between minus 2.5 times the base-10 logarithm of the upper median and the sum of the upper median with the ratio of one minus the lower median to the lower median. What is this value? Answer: 13.8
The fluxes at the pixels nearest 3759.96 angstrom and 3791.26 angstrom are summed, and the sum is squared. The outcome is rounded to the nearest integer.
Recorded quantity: 406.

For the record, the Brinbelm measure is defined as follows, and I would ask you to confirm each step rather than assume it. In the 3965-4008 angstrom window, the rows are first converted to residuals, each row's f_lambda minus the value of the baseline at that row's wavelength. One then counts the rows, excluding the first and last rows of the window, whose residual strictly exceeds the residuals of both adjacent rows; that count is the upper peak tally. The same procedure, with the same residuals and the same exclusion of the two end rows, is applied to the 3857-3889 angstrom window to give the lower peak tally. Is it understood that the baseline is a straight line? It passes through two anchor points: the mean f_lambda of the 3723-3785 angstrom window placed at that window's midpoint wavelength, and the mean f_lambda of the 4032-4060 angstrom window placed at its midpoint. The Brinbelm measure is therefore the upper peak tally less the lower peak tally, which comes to 2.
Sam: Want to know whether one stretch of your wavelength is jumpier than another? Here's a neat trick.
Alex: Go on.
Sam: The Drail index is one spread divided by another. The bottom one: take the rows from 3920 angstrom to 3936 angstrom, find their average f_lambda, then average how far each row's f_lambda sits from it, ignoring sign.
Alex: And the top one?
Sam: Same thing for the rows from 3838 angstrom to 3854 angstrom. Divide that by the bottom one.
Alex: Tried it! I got 0.6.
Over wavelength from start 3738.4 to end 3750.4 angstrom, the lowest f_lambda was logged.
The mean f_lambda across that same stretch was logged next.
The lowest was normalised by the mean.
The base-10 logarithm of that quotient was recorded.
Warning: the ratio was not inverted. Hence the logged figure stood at -0.19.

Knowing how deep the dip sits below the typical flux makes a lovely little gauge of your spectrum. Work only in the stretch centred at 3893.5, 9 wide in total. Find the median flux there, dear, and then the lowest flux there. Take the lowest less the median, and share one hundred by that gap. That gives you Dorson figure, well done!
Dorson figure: -127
